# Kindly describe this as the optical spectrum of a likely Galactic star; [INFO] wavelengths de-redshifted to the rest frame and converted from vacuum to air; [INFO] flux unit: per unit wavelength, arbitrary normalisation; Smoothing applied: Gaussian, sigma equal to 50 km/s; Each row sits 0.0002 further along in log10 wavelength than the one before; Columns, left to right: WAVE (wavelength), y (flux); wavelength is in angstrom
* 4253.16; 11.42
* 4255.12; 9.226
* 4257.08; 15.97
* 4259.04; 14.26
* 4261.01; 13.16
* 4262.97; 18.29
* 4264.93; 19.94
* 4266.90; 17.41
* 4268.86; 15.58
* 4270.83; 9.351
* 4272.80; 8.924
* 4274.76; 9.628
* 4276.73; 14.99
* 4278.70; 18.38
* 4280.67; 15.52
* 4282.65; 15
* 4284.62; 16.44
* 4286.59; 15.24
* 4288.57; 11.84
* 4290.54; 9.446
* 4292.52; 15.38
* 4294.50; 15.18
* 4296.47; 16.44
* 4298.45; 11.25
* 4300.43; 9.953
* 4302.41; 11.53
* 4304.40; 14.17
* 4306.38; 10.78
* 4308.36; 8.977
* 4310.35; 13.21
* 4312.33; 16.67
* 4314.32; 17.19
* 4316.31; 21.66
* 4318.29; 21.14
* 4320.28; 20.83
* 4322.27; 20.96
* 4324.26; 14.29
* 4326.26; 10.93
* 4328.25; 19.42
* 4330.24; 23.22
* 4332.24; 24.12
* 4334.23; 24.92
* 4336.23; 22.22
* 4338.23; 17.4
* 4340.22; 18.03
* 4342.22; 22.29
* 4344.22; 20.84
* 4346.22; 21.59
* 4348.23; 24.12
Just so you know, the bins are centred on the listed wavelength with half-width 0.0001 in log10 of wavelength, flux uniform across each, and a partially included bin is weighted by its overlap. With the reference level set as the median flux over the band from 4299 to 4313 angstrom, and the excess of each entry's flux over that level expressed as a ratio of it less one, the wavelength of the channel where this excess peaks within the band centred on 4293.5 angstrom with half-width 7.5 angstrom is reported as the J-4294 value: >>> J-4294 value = 4296.47 angstrom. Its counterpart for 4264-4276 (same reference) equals 4264.93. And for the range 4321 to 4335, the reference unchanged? 4334.23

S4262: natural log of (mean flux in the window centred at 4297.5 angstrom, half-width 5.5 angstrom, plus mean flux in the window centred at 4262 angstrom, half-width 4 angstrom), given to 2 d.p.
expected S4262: 3.39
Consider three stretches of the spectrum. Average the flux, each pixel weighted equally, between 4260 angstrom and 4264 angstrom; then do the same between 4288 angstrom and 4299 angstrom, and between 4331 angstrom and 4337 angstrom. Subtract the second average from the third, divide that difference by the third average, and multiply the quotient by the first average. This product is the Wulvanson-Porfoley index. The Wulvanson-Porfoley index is 6.9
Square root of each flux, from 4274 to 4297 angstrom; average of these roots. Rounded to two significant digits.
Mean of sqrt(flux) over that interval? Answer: 3.8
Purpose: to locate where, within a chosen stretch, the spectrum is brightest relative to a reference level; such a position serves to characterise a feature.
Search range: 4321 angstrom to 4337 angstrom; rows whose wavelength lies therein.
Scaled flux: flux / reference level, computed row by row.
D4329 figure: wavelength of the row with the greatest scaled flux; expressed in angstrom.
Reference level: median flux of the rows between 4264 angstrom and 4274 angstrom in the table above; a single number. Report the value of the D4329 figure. 4334.23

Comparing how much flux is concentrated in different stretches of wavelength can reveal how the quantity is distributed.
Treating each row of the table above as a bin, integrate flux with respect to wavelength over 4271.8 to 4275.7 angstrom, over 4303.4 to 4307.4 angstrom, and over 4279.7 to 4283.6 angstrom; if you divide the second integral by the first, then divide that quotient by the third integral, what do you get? 0.023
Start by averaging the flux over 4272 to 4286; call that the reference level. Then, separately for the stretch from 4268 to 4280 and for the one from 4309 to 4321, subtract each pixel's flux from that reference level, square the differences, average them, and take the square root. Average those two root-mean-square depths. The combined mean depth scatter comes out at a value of 4.6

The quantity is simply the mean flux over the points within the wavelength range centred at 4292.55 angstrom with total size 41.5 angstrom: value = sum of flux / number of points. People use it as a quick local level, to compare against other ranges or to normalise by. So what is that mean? 13.3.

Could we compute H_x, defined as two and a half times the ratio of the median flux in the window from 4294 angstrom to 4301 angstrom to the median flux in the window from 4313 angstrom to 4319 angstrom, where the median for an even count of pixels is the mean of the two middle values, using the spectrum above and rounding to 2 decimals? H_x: 1.56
